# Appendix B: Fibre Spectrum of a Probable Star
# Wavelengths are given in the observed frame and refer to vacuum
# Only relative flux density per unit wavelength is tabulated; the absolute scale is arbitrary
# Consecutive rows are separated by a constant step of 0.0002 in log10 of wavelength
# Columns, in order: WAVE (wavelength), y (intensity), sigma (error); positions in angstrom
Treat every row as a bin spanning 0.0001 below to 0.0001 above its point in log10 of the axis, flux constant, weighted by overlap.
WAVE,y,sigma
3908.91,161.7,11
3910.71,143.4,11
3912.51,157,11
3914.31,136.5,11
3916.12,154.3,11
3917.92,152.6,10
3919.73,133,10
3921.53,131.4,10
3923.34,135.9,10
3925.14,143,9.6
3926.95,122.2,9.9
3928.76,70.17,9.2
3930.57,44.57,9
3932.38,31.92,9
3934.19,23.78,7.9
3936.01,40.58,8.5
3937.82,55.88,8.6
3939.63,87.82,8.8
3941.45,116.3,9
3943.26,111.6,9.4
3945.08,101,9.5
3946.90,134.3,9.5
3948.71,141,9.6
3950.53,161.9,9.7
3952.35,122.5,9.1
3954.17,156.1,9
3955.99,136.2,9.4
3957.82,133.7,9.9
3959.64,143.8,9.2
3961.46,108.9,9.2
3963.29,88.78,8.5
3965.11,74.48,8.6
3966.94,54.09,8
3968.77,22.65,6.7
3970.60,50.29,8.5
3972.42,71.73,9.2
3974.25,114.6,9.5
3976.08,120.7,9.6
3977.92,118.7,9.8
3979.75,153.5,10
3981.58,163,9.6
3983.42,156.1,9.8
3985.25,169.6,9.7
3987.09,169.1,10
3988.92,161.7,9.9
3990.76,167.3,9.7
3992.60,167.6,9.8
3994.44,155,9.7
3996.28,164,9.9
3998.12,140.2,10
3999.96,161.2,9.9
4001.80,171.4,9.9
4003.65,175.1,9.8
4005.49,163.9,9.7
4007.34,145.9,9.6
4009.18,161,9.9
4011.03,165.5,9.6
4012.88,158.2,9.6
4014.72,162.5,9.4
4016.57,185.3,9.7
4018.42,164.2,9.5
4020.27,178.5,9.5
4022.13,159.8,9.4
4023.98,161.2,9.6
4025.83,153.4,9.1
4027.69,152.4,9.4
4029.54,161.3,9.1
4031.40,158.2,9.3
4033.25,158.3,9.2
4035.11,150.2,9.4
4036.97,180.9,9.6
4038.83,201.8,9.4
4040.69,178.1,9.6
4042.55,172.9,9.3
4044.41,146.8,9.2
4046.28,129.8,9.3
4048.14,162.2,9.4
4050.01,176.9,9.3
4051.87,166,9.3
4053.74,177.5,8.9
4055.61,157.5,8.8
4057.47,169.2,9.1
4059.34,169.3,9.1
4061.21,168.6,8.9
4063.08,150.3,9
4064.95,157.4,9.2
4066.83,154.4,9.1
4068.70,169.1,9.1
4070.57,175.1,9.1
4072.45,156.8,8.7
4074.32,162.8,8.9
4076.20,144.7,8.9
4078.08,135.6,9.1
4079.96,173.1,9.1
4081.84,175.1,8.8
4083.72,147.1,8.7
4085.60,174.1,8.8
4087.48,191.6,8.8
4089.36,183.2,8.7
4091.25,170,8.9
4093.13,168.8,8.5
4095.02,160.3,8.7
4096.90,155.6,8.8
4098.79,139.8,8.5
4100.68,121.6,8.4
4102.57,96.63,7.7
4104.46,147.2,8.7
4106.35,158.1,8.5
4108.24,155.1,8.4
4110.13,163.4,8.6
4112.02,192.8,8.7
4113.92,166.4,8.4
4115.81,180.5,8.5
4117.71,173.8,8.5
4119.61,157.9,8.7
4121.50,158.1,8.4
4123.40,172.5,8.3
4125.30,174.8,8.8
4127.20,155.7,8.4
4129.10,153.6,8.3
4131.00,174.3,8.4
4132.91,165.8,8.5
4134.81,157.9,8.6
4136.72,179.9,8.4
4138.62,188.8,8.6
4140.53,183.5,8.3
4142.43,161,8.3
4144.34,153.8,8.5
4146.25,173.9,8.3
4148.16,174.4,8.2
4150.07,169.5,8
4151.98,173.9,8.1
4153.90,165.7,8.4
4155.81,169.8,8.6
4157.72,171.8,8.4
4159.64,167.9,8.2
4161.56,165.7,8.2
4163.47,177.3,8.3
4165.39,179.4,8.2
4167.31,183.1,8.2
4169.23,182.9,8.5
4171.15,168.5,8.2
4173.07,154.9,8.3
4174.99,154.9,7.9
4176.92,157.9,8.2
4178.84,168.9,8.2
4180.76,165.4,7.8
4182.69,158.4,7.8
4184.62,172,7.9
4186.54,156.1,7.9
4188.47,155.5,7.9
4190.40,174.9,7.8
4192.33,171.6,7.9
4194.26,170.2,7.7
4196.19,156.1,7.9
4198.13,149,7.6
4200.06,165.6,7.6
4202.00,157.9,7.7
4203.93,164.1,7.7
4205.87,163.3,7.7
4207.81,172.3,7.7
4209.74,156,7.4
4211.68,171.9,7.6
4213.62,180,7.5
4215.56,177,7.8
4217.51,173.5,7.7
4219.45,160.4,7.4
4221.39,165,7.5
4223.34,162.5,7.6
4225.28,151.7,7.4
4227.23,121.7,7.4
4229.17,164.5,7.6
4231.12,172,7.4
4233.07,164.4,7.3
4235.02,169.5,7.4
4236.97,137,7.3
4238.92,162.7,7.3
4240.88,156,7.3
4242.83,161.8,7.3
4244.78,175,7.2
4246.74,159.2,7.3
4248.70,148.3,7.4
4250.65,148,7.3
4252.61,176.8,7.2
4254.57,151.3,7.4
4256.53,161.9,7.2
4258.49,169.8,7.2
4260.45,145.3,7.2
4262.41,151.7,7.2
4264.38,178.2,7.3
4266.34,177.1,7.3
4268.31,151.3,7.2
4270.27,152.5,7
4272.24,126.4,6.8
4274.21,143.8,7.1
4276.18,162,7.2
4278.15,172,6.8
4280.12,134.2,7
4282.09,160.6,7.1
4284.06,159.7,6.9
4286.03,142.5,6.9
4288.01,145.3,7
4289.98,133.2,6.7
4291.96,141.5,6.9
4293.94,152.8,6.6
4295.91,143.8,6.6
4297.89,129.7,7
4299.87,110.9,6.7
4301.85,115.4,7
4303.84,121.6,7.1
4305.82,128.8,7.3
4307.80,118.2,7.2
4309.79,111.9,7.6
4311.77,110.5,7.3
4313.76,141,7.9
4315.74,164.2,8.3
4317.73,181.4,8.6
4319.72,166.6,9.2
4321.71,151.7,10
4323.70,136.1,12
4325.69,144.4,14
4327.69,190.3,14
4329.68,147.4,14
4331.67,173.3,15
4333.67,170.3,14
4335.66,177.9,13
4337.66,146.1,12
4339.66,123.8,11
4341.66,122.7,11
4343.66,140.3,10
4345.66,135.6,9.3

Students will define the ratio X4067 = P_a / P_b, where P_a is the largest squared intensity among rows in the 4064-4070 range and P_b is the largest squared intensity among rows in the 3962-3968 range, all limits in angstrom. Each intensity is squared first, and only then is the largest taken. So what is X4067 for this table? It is 3.6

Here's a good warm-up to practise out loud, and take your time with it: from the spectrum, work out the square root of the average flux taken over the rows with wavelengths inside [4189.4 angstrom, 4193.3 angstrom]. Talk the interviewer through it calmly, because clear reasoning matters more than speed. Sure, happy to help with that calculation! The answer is 13.2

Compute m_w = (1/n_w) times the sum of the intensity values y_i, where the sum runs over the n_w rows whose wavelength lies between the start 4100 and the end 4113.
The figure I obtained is 148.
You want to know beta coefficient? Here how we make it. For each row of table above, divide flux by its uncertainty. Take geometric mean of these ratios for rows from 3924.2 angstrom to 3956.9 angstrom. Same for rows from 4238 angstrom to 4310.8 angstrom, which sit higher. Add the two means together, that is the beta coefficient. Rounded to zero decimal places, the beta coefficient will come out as 30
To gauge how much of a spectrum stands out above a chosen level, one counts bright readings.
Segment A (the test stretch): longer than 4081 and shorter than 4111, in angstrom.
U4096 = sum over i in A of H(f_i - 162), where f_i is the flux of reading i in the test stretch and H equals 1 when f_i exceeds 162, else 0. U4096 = 7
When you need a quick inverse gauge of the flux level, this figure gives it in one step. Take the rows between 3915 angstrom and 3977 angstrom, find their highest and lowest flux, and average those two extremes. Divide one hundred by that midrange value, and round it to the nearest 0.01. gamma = 1.08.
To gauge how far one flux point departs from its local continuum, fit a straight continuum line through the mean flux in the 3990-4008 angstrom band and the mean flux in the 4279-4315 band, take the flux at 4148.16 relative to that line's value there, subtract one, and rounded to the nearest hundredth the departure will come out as 0.18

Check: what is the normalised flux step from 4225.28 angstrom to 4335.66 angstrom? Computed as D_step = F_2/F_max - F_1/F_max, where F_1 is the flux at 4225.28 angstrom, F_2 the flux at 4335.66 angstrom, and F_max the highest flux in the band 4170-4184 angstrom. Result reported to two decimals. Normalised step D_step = 0.16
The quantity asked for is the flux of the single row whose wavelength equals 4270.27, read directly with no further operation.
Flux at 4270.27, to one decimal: 152.5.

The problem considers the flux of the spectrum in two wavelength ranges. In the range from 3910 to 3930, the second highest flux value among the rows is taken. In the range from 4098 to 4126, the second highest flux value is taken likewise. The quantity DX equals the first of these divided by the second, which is 0.85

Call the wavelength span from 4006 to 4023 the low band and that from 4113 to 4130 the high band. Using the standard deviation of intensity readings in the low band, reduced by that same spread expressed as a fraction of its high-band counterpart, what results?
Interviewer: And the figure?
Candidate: 10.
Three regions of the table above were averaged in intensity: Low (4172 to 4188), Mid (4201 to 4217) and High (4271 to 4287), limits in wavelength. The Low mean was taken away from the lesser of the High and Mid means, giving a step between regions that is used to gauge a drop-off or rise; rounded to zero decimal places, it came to -11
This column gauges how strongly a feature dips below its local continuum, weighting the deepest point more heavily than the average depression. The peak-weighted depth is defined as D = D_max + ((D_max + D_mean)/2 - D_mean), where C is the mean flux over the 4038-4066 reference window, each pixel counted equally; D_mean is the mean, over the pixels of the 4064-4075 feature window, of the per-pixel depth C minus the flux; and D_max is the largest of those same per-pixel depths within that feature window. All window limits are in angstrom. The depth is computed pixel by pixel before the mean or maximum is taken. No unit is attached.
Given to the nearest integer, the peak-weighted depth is 15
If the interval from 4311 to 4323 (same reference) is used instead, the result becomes 76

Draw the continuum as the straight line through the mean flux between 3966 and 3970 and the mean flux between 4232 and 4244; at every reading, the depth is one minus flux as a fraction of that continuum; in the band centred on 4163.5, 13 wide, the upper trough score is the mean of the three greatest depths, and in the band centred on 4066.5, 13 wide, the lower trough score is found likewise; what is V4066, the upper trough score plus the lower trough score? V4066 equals -1.2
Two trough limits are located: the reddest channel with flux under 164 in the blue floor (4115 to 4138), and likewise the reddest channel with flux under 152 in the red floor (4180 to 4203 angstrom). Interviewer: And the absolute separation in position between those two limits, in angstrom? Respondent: 63.3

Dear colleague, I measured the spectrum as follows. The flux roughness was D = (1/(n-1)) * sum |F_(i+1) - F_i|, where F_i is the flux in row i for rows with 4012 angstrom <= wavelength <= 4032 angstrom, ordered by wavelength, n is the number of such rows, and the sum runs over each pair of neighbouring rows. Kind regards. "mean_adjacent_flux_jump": 10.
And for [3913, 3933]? 16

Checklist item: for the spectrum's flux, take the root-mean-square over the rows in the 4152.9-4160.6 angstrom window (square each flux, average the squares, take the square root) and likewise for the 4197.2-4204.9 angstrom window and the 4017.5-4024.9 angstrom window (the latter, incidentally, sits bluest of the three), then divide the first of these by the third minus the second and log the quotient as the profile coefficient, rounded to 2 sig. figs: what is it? 25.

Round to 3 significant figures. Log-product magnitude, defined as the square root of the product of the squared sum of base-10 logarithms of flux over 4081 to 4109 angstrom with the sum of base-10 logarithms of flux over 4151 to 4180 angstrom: 190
